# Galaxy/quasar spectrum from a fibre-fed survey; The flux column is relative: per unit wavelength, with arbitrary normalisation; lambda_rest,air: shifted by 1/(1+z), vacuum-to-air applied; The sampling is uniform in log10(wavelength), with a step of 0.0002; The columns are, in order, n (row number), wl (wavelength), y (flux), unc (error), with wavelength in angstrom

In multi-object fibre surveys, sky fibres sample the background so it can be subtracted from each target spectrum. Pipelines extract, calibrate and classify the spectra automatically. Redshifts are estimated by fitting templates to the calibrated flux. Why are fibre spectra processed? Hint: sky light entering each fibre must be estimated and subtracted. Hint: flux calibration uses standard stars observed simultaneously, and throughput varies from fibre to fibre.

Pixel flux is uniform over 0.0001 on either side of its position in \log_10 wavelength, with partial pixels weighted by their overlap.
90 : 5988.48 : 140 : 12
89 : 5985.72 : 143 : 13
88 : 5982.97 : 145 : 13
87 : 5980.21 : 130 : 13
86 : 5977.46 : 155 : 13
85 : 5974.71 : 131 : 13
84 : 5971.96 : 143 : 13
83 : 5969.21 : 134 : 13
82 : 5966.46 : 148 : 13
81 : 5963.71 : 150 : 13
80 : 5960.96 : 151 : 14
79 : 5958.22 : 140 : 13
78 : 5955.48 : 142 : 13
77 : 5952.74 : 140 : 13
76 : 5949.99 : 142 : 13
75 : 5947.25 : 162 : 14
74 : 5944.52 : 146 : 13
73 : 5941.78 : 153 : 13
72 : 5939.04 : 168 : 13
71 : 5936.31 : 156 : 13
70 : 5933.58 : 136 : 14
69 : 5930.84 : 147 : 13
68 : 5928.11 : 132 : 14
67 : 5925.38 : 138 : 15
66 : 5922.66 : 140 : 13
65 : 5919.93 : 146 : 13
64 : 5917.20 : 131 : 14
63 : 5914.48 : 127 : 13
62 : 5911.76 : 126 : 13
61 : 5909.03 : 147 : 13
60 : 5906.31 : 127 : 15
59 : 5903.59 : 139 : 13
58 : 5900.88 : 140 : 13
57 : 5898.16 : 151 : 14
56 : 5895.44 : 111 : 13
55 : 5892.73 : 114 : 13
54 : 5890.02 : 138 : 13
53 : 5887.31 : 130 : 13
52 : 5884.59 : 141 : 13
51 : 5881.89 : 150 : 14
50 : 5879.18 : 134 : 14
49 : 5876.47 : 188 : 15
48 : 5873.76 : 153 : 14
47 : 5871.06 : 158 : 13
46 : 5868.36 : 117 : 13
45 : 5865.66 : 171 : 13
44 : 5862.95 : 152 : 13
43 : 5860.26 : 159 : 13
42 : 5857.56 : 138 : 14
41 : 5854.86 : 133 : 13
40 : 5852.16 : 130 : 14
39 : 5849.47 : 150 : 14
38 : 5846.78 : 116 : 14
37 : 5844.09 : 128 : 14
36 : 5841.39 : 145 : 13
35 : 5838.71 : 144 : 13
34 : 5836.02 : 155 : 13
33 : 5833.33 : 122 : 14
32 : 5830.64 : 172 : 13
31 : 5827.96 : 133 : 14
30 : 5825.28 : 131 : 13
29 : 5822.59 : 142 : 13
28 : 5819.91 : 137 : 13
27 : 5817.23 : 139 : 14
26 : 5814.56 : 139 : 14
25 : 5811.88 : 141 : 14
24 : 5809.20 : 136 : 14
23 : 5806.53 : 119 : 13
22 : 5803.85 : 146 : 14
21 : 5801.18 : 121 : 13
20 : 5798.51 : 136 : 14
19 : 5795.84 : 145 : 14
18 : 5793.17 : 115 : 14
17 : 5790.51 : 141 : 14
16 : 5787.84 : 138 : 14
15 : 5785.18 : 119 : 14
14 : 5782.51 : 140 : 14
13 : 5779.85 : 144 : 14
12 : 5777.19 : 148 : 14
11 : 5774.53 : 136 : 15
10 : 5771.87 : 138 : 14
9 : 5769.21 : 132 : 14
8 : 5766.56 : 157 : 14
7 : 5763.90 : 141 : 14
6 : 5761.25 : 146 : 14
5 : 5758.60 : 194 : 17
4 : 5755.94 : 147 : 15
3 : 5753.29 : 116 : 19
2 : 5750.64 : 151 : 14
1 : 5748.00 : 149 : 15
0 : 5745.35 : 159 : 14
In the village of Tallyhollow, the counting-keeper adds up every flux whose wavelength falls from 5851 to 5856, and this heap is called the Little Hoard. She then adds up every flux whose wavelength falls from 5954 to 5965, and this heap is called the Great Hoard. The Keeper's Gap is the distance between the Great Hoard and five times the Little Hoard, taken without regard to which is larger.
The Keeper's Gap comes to 732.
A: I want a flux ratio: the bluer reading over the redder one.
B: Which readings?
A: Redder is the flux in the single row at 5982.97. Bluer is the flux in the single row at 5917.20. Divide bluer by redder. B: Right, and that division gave 0.90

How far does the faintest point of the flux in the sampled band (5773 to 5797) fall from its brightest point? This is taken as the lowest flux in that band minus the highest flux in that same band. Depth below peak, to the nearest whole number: -33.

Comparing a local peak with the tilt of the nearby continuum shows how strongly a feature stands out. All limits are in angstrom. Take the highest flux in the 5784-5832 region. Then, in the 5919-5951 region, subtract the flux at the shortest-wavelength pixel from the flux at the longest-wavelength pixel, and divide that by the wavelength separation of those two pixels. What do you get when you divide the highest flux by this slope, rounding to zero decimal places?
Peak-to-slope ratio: -1293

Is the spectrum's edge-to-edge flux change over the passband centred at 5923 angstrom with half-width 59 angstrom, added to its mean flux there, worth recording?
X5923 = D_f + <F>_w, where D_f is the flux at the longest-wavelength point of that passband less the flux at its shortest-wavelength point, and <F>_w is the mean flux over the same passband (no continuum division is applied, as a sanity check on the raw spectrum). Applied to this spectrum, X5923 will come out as 101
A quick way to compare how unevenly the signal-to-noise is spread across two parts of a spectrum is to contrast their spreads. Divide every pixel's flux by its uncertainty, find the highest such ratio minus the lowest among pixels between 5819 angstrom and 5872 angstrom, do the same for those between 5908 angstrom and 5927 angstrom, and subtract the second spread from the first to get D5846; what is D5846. 2.8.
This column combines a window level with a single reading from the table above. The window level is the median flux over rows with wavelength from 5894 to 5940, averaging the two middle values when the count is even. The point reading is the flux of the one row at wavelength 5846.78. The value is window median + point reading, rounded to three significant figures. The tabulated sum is 255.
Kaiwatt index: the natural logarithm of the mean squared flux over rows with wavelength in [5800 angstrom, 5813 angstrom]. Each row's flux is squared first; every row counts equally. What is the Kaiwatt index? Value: 9.78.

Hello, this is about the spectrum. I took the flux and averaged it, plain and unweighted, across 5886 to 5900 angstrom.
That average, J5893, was 129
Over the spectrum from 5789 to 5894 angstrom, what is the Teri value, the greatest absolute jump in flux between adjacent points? 54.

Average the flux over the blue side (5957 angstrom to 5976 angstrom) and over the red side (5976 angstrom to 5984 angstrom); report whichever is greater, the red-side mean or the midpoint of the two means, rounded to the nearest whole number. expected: 143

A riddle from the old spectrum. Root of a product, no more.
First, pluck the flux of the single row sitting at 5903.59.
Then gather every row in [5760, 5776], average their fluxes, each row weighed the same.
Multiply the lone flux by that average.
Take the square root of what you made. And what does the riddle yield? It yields 140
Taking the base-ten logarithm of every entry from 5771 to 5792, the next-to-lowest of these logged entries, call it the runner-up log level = 2.13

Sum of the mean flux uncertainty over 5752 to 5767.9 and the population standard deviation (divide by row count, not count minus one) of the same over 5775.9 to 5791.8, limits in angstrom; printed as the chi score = 15.5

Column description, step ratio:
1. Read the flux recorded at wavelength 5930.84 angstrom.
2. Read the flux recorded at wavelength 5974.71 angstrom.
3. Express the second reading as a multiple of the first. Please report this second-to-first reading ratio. 0.89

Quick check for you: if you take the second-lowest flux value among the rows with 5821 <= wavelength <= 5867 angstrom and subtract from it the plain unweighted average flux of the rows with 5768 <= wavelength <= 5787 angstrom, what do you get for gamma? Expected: -15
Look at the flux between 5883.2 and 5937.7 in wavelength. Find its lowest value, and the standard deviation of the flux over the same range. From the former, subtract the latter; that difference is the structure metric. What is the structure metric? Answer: 100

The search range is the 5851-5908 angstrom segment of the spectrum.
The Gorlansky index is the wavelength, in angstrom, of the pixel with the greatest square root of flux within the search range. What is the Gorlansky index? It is 5876.47 angstrom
